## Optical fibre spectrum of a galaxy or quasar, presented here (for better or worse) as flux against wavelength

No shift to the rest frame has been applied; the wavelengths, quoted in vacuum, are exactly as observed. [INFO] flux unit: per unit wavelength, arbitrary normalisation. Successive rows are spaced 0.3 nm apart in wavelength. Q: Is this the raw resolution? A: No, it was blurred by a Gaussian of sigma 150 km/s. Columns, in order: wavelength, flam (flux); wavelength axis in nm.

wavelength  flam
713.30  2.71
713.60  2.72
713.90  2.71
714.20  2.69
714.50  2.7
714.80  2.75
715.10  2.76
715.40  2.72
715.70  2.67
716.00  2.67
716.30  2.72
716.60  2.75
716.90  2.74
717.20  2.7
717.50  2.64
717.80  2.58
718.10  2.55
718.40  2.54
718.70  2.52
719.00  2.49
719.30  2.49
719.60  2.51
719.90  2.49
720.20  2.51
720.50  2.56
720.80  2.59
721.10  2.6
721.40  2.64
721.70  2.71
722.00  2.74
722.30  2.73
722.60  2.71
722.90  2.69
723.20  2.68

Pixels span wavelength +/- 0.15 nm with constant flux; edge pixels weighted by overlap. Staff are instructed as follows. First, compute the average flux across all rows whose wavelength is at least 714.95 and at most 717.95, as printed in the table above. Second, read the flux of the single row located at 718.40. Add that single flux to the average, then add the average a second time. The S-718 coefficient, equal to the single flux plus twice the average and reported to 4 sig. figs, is 7.930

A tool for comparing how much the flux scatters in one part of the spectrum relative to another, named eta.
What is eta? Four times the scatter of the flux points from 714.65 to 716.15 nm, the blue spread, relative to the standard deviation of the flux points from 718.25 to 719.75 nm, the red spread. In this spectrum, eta 8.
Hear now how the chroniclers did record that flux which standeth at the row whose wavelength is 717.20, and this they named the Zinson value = 2.7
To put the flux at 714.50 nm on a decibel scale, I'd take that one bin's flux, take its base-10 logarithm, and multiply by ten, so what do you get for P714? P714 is 4.31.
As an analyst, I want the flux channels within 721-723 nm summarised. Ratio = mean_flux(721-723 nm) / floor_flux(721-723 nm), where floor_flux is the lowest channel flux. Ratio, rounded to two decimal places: 1.03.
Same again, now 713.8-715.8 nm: 1.02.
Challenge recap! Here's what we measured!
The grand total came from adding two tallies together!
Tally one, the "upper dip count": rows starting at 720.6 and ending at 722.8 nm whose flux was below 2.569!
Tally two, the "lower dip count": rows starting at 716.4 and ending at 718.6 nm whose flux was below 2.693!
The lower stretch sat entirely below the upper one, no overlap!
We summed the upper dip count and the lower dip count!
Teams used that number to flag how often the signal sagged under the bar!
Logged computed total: 4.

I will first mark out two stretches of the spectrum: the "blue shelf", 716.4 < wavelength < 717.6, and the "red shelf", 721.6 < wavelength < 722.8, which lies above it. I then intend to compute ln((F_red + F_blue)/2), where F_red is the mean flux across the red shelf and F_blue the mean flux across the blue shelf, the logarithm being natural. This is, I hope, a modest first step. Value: 0.999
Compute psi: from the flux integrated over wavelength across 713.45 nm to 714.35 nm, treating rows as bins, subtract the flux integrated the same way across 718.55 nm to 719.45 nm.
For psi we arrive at 0.19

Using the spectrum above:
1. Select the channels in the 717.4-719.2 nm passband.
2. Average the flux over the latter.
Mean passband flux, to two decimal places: 2.55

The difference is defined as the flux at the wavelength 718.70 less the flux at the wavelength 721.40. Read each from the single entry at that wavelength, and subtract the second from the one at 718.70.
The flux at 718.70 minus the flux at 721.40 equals -0.12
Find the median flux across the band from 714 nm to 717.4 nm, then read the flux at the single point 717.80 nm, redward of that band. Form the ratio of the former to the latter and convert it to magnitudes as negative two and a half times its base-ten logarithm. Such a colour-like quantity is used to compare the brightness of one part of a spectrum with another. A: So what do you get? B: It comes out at -0.06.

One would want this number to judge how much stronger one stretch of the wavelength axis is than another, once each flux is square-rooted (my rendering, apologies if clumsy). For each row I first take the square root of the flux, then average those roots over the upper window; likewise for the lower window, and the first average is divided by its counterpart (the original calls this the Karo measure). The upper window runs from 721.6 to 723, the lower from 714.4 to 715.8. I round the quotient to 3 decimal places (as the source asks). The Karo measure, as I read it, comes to 0.999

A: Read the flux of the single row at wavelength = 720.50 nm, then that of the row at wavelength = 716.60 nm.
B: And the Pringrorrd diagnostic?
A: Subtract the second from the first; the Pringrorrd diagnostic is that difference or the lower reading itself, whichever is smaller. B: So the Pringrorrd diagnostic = -0.19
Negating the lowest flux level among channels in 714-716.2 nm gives -2.67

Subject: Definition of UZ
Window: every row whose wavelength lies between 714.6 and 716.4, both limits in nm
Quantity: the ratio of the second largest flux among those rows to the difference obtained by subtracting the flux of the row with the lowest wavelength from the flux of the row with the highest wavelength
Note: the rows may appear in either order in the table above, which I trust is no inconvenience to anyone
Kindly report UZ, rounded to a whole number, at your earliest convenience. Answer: -92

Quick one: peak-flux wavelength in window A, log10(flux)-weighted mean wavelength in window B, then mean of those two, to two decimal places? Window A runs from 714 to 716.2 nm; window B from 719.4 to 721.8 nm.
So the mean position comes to 717.88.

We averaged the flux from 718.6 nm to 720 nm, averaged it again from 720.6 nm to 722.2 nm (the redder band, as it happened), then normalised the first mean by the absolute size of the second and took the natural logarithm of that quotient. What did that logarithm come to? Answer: -0.06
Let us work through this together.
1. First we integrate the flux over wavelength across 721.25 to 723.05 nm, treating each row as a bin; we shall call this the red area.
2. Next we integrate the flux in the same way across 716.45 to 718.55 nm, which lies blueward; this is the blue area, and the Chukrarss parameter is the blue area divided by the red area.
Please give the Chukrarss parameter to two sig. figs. 1.1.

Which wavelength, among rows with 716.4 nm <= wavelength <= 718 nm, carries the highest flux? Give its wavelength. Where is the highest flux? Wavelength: 716.60 nm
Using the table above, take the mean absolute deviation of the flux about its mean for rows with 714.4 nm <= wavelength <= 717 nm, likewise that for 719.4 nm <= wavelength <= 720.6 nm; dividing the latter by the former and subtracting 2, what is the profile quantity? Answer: -1.2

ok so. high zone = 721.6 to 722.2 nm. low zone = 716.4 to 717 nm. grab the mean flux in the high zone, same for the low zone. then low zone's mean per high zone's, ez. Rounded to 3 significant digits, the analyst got 1.01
